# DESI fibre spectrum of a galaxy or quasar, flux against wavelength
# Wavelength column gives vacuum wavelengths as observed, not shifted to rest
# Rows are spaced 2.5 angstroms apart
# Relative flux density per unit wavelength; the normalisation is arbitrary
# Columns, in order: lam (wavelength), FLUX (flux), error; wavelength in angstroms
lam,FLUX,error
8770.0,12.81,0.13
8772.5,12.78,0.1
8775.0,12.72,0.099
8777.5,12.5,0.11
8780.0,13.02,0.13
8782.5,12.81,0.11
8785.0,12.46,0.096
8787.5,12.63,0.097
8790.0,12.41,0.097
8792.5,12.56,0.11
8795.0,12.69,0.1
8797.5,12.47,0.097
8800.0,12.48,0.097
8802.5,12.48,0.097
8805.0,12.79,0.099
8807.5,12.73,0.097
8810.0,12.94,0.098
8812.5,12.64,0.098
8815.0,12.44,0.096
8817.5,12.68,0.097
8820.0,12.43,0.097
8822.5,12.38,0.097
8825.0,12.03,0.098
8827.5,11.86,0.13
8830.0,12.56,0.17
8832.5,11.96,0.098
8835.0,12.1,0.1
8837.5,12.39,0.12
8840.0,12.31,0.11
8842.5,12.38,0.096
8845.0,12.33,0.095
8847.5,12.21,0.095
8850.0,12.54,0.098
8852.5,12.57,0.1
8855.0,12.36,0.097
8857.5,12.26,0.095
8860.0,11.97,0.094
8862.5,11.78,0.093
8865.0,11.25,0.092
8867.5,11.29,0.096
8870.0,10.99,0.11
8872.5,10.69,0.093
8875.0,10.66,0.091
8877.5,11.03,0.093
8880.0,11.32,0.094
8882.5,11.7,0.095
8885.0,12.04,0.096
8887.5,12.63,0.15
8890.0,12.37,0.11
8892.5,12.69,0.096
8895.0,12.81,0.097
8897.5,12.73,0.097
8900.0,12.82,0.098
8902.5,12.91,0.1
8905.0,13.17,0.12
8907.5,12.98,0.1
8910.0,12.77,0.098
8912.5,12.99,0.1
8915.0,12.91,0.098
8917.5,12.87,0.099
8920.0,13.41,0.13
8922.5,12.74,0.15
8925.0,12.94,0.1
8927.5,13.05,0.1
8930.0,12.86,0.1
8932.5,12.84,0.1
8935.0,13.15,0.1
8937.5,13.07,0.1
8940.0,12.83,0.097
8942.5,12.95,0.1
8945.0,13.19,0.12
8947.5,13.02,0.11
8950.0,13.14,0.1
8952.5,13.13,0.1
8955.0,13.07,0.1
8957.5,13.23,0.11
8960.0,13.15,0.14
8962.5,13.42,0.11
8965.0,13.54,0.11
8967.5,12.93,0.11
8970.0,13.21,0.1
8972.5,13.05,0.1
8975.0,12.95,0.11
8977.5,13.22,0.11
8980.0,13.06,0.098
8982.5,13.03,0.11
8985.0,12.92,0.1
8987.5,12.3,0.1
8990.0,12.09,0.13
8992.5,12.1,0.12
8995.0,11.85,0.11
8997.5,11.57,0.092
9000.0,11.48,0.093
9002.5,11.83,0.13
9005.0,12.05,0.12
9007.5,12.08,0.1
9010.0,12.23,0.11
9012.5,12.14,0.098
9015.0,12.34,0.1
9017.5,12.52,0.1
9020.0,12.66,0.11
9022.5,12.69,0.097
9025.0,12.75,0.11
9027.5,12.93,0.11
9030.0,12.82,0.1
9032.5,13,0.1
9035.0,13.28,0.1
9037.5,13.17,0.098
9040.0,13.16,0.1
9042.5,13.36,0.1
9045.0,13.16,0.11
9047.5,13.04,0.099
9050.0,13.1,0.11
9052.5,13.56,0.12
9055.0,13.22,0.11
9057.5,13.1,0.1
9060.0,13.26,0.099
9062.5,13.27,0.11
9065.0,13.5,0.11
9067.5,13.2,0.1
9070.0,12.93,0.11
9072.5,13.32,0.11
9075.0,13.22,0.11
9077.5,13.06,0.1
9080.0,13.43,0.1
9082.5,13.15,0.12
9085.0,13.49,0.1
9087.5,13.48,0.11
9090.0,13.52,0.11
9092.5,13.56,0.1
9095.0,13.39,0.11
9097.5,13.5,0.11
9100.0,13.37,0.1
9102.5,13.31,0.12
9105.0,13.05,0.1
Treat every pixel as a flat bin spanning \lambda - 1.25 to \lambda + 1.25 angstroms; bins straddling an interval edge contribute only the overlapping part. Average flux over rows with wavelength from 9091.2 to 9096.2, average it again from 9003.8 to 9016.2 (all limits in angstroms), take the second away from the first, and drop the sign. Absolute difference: 1.31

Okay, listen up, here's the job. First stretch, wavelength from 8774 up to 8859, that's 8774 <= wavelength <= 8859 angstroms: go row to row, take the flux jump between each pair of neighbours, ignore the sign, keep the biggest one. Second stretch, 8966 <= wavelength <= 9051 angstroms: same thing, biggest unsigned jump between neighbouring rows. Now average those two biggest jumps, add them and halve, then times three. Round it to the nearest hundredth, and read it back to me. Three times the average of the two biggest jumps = 1.98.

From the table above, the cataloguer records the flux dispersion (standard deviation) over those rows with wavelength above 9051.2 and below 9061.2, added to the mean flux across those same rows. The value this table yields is 13.5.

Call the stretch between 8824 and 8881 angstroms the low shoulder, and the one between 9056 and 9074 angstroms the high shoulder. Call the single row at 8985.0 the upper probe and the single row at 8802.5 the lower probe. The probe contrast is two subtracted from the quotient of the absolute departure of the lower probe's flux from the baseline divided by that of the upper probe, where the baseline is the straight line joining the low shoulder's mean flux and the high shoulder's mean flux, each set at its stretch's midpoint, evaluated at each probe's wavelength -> 2.5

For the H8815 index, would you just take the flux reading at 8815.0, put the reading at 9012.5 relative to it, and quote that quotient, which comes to 0.98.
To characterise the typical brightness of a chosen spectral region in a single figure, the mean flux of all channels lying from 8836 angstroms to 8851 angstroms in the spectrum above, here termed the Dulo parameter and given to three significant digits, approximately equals 12.4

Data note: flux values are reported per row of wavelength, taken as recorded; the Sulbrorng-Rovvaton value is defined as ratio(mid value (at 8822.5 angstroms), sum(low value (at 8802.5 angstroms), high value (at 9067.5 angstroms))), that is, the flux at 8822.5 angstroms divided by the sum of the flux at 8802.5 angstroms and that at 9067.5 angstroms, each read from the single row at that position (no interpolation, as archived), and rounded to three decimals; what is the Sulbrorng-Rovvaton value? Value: 0.482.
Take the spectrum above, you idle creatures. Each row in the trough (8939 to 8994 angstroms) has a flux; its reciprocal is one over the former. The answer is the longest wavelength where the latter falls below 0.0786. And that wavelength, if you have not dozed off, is 8985.0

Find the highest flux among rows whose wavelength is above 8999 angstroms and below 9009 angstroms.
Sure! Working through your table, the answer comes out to 12.08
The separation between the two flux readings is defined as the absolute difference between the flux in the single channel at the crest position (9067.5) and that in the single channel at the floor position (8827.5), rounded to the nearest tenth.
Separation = 1.3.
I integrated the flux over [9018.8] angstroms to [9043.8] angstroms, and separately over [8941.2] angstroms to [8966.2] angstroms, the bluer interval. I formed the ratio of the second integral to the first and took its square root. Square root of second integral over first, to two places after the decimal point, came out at 1.01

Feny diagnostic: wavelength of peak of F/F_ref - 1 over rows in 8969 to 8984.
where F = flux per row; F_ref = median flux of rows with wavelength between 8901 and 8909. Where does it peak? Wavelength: 8977.5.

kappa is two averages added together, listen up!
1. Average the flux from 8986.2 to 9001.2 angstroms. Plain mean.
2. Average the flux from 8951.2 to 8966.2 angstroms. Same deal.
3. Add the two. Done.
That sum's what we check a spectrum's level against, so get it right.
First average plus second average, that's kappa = 25.2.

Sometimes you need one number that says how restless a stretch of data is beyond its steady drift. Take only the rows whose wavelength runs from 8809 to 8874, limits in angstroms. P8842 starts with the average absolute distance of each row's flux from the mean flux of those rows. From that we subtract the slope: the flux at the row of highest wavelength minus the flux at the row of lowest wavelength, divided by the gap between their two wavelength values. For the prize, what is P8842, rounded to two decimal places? 0.45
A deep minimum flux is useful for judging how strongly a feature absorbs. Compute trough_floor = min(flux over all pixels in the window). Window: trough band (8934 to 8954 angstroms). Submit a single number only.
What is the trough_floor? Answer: 12.83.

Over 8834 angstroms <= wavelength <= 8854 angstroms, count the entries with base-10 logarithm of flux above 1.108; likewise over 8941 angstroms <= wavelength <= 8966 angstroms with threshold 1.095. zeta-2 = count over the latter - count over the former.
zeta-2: 10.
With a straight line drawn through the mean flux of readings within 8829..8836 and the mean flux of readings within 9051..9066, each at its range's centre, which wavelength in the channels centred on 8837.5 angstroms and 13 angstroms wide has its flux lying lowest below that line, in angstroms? 8832.5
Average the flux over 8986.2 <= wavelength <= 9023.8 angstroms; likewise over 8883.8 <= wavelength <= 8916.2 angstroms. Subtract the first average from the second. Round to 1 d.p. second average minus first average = 0.6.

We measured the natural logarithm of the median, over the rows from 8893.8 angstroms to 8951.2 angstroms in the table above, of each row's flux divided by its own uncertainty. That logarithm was 4.87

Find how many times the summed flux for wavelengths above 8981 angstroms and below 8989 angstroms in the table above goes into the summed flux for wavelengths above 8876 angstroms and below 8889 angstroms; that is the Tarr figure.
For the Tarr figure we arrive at 1.5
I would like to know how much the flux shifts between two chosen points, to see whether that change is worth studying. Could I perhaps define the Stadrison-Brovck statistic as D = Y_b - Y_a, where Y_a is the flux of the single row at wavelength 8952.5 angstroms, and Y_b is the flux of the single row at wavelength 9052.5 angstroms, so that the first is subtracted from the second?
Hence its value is 0.4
